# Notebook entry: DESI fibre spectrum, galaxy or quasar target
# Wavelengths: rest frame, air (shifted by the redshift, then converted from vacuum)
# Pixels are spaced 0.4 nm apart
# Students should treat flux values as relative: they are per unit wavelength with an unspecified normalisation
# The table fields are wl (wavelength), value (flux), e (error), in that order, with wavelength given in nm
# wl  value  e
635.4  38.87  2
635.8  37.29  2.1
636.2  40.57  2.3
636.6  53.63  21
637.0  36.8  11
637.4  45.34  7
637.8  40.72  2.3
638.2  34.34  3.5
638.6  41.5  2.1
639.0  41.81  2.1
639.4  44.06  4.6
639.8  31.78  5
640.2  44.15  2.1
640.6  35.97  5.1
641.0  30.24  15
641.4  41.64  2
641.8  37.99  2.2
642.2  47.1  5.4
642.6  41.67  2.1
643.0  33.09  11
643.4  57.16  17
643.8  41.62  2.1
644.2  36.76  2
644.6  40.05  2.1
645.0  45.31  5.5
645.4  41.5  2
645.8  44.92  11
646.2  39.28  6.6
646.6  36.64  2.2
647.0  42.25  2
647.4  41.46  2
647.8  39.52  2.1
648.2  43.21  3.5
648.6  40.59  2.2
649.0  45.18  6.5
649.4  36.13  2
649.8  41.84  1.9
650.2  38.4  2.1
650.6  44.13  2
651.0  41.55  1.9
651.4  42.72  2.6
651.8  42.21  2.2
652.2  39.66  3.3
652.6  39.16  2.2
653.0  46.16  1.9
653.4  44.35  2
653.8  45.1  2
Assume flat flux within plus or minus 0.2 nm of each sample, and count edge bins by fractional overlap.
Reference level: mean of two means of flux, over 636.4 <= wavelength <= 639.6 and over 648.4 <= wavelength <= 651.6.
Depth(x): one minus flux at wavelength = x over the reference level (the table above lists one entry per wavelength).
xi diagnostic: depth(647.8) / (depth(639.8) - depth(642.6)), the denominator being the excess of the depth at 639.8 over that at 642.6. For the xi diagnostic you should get 0.23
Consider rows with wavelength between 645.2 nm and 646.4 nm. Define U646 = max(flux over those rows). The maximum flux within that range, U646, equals 44.92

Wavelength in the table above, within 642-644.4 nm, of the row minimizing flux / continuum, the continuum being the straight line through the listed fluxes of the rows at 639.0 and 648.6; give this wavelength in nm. 643.0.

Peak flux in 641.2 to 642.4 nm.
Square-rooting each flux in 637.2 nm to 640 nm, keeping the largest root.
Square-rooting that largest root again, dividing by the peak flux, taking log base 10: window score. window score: -1.259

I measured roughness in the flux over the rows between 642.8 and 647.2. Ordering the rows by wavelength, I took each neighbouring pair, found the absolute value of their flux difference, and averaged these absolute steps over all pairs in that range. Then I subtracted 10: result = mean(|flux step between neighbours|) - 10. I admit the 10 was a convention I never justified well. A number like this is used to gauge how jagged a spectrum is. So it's -3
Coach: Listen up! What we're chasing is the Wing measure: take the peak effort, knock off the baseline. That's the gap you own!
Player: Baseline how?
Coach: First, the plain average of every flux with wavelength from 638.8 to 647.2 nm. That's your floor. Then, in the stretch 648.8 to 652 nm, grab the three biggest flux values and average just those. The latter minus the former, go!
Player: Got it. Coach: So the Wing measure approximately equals 3.3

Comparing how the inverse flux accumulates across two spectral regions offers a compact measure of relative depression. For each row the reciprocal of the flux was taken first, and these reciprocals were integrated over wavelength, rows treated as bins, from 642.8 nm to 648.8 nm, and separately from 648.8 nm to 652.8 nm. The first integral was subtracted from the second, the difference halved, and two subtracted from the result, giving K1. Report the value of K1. -2.024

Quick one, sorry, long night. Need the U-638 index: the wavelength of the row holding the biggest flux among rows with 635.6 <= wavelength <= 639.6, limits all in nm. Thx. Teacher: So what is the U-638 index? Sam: 636.6 nm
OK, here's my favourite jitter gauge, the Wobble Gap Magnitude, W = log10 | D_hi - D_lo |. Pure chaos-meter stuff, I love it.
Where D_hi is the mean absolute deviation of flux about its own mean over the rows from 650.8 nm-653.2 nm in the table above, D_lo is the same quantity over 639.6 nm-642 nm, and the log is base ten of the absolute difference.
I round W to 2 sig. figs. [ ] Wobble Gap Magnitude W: 0.40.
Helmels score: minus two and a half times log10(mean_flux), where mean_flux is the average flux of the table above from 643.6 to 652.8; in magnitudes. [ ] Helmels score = -4.03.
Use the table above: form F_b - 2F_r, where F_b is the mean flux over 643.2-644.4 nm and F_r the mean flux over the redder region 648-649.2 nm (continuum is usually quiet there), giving -41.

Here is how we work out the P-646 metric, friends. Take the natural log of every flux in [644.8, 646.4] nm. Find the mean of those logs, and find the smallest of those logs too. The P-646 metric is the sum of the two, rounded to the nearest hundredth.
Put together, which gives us 7.42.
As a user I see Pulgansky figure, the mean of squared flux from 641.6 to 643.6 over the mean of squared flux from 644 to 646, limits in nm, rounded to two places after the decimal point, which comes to 1.12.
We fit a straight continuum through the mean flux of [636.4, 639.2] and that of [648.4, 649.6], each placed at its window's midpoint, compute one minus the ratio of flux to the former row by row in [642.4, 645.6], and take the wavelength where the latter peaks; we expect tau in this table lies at 643.0 nm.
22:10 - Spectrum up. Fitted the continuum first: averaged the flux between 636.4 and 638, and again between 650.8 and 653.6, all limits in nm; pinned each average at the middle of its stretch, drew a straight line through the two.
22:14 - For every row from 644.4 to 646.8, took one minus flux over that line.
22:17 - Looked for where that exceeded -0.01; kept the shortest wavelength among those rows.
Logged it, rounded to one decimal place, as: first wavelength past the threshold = 644.6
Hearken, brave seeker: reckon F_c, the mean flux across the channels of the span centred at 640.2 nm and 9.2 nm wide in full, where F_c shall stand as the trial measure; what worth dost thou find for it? 40.7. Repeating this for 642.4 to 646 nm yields 42.5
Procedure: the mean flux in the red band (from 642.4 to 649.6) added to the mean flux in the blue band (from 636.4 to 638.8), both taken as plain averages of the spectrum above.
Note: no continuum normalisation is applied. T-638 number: 83.5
